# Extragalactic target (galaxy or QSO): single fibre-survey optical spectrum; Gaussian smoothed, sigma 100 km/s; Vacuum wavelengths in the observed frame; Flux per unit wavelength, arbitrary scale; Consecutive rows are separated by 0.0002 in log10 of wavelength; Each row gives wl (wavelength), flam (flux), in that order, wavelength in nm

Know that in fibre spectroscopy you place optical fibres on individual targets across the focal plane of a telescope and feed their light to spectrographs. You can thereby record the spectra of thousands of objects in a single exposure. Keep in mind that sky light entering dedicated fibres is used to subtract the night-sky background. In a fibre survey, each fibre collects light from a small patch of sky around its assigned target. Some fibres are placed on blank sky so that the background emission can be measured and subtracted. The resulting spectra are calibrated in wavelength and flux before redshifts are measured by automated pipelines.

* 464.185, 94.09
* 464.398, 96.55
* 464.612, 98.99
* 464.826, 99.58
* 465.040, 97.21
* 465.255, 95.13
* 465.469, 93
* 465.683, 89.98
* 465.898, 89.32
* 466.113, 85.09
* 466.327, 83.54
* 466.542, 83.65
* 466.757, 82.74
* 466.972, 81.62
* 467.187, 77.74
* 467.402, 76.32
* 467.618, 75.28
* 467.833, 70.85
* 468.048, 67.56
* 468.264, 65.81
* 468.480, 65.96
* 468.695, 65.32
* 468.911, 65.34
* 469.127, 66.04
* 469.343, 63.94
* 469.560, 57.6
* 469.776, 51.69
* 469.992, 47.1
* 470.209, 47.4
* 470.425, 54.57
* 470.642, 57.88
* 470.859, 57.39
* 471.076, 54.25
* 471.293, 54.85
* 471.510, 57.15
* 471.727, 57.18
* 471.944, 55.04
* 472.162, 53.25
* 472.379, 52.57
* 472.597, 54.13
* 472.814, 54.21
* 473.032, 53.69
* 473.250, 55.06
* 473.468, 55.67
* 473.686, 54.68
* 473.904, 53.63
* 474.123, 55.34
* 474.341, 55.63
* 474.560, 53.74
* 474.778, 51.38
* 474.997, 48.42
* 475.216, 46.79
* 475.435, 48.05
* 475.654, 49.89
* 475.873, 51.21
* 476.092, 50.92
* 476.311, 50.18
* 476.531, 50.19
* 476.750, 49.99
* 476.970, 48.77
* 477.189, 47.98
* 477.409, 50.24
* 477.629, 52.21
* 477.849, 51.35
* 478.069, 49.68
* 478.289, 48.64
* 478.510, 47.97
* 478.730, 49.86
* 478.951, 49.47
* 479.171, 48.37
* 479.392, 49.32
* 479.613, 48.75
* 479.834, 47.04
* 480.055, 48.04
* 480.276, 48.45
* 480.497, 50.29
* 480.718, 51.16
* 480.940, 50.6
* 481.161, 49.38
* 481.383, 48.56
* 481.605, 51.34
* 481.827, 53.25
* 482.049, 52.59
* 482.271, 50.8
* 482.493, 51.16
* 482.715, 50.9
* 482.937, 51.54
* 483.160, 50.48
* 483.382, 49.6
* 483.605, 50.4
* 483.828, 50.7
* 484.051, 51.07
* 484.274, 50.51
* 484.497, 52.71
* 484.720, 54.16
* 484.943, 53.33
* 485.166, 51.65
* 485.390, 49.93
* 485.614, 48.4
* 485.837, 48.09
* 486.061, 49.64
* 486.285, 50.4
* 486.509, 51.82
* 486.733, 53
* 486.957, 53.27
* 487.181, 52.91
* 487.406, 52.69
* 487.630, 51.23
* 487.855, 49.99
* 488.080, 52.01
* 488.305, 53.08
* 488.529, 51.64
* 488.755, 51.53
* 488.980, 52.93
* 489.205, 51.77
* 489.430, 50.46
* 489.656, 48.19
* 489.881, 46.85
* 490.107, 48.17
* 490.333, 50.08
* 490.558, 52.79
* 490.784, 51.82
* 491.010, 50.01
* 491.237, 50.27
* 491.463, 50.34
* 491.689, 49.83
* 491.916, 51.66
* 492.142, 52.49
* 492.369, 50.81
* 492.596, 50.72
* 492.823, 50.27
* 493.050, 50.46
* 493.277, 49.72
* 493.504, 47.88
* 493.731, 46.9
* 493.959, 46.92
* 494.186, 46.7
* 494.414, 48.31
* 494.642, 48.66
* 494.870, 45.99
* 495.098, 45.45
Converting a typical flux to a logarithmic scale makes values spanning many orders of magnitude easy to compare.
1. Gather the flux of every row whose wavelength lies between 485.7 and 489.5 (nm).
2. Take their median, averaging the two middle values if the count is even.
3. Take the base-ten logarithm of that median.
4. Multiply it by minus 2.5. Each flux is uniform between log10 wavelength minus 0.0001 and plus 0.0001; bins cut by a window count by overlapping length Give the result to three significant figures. -4.29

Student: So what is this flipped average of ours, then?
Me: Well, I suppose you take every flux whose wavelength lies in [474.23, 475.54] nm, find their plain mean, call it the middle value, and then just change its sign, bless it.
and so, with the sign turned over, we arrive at -50.7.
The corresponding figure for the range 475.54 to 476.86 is -50.4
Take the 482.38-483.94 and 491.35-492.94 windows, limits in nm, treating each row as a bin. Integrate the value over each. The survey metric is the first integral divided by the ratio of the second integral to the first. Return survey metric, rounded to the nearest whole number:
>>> 77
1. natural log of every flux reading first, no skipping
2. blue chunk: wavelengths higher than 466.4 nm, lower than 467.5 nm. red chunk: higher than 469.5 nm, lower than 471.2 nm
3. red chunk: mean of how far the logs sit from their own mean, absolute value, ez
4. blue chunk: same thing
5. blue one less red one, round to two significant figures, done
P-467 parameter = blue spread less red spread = -0.034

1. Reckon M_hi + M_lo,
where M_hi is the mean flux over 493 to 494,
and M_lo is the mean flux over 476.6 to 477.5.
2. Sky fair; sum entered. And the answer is 98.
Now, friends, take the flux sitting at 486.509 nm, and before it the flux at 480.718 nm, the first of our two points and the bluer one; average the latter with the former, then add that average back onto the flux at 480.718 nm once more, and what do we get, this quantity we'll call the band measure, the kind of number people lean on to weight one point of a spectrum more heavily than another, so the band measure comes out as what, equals 103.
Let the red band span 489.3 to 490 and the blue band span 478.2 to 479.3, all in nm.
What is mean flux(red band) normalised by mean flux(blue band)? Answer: 0.99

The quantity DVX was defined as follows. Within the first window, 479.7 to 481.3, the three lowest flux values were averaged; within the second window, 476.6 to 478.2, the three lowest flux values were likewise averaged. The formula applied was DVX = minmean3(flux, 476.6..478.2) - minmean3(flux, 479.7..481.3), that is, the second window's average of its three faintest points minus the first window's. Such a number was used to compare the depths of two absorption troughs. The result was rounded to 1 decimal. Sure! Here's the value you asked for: 1.0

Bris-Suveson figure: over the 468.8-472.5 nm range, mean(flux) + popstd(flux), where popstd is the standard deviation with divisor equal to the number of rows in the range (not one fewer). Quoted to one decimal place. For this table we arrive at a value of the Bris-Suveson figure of 61.3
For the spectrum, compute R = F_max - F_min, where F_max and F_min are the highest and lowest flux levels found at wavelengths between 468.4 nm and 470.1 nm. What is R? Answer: 18.9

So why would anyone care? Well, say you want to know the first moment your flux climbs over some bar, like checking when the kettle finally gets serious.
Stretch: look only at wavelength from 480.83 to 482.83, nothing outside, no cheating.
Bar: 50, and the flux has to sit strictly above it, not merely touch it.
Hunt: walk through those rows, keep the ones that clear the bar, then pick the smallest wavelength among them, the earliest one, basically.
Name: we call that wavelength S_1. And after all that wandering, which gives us 480.940 nm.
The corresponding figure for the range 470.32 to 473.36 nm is 470.425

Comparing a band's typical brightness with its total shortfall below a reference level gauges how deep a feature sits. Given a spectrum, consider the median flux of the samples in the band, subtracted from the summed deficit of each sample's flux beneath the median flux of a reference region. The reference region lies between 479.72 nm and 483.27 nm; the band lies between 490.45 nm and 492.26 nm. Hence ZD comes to -55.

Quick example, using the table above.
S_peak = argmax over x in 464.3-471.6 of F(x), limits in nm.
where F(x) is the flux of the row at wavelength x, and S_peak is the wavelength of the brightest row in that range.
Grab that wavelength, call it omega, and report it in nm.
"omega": 464.826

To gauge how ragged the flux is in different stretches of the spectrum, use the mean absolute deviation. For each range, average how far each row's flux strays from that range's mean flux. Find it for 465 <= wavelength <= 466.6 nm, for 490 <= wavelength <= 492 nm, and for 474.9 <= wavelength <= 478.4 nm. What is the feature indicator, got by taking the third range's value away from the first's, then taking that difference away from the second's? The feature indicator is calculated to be -2.0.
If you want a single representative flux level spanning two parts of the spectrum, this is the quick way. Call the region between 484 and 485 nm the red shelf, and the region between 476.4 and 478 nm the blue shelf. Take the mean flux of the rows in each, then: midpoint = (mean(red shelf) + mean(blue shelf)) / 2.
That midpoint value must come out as 51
